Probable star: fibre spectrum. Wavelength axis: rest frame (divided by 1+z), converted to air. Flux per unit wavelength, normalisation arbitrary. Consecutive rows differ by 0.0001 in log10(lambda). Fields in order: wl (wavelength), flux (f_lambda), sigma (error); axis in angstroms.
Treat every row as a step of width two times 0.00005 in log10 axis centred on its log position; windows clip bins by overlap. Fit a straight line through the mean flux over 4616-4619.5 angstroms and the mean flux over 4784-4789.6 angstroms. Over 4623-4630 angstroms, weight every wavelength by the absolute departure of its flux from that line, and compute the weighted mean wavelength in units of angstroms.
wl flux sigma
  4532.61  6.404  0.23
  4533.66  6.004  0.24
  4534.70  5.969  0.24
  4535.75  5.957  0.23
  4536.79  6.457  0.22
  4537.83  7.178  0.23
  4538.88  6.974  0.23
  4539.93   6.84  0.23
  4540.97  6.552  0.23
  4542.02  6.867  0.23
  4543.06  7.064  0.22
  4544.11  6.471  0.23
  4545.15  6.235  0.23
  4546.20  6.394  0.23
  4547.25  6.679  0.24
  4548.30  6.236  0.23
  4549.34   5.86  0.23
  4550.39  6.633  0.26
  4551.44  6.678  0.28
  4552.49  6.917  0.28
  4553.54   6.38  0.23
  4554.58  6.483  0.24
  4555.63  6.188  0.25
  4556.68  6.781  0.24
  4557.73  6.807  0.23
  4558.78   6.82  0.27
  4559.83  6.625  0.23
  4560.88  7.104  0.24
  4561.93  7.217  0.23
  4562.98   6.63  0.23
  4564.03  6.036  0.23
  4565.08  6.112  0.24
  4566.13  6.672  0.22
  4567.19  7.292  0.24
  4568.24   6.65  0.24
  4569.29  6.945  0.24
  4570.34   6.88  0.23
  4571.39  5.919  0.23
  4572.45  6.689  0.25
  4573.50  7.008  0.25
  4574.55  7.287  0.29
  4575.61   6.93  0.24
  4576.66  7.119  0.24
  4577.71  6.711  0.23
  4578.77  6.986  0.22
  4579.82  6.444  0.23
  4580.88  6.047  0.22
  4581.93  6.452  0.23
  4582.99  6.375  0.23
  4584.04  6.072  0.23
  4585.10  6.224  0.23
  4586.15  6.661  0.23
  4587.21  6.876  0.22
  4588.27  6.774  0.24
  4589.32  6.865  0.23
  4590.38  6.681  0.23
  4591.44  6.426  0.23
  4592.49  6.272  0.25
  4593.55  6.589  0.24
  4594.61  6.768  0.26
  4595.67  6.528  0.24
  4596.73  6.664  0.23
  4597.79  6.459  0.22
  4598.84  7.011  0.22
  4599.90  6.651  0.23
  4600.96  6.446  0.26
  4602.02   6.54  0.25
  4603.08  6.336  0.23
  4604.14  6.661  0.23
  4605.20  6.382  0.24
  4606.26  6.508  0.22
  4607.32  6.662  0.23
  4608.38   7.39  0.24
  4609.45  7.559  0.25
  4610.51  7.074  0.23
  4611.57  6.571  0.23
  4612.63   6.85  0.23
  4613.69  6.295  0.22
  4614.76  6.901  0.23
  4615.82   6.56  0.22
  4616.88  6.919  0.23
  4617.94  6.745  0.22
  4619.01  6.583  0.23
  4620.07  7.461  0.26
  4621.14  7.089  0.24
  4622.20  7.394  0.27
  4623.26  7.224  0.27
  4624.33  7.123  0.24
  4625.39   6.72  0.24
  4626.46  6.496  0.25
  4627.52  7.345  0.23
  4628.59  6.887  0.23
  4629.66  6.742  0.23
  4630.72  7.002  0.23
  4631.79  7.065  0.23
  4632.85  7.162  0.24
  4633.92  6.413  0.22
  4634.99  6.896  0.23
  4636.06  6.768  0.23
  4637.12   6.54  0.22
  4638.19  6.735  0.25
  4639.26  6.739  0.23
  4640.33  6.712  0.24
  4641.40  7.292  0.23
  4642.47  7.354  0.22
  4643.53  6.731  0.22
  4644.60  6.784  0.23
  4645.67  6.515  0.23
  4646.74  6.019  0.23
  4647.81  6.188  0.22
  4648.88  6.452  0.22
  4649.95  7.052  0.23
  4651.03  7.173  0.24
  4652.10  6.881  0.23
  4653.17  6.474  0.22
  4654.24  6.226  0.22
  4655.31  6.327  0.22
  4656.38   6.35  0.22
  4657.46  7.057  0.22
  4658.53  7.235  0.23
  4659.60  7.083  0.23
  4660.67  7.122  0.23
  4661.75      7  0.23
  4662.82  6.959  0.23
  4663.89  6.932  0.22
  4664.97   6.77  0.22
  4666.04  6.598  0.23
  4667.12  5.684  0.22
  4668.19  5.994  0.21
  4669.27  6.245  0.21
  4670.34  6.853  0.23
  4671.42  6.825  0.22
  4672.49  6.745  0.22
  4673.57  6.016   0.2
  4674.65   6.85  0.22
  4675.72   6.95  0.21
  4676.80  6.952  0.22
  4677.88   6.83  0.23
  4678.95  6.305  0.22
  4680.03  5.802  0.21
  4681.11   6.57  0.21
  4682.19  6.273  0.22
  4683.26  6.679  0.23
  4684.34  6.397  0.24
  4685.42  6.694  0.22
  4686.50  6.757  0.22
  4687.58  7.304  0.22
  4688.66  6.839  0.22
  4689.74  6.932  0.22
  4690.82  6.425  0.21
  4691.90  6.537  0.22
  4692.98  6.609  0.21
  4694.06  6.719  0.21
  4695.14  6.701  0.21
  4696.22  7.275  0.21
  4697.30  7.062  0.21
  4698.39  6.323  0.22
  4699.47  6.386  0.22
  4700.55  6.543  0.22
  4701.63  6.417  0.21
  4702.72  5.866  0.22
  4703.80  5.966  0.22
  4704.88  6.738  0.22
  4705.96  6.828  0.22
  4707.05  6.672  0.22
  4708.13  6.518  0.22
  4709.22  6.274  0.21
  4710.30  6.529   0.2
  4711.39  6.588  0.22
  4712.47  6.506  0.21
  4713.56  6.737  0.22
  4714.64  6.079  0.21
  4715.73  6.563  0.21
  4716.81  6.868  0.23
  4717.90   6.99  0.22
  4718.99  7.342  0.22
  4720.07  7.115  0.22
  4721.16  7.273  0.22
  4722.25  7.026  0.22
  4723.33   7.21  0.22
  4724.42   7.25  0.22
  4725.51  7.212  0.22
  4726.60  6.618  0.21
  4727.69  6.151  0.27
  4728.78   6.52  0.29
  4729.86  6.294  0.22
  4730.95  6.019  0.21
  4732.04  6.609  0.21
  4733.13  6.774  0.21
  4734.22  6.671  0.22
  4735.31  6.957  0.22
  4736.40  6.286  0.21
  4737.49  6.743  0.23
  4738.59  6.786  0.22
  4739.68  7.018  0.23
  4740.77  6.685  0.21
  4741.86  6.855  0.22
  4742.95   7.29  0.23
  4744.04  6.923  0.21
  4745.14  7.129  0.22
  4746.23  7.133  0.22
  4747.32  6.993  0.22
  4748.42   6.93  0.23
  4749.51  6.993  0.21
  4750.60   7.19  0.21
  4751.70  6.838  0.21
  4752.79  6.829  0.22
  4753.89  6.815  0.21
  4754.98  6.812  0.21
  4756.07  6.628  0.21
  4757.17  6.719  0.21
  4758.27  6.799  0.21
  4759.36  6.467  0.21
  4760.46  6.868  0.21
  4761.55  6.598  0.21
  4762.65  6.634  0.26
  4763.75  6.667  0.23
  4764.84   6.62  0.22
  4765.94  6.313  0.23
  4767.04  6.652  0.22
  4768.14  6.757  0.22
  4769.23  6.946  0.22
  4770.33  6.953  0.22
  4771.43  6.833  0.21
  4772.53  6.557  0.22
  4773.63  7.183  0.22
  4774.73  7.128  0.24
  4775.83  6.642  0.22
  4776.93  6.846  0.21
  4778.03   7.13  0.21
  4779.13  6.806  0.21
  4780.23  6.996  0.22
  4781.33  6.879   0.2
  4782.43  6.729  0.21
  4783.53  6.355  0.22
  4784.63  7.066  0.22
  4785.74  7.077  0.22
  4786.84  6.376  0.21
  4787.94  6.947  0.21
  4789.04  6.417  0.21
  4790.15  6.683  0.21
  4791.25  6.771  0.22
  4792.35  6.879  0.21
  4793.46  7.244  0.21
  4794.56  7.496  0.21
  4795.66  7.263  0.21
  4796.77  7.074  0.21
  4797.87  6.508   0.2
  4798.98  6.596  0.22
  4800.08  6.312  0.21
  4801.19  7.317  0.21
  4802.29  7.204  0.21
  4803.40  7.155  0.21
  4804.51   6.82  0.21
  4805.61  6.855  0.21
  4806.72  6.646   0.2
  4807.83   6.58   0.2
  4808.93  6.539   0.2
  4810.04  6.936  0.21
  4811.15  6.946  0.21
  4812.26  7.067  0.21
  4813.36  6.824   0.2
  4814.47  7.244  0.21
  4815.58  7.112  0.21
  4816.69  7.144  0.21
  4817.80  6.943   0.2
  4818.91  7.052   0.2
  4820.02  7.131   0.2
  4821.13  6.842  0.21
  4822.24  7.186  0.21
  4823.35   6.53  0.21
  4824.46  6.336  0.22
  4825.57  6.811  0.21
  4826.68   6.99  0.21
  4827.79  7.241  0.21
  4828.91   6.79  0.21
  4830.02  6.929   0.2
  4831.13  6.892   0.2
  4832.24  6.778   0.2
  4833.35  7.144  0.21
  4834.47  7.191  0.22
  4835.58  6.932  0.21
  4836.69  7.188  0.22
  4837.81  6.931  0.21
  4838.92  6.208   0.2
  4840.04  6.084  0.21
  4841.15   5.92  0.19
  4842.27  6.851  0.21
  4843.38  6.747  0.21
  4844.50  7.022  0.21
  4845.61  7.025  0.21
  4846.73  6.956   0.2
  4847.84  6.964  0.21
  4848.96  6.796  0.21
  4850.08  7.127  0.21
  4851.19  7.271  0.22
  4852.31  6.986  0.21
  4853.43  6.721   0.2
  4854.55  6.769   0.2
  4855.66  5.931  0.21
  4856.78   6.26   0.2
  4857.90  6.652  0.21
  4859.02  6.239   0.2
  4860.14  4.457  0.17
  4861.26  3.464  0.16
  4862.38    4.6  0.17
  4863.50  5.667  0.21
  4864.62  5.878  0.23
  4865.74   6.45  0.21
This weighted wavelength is 4625.7 angstroms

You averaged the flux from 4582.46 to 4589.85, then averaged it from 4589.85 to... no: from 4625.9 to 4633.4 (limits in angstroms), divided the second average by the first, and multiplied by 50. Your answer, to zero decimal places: 53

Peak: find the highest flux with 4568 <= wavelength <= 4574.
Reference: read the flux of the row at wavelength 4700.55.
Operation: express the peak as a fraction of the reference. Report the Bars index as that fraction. 1.07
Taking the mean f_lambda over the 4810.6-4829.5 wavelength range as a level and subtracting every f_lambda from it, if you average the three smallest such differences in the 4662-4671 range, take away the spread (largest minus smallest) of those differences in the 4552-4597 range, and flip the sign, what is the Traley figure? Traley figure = 1.34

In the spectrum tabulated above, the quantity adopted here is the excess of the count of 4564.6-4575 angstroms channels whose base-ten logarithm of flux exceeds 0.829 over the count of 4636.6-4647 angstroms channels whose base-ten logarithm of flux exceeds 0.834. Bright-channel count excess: 3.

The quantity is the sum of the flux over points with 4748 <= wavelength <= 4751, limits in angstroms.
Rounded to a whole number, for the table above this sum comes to 21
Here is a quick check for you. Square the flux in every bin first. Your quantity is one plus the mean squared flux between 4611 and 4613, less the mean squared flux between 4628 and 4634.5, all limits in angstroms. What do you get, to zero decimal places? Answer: -1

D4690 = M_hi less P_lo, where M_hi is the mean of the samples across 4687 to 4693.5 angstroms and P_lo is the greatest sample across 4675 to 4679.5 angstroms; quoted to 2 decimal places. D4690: -0.18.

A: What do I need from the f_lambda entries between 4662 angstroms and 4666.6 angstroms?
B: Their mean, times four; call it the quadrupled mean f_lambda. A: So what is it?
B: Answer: 27.3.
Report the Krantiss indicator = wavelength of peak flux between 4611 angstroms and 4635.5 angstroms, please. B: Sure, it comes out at 4620.07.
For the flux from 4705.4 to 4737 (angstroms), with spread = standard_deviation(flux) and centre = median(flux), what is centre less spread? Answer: 6.30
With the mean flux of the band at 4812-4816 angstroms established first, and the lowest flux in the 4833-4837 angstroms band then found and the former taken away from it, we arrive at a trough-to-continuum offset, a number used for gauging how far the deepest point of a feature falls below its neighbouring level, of -0.1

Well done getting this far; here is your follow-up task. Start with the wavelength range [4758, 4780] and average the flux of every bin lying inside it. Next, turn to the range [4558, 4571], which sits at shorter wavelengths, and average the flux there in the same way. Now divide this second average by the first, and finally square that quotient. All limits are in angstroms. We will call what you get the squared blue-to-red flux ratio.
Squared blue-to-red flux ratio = 0.99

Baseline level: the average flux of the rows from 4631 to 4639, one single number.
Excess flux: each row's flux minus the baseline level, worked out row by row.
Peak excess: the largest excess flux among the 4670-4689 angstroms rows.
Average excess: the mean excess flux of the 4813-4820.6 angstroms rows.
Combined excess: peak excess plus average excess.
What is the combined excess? 0.77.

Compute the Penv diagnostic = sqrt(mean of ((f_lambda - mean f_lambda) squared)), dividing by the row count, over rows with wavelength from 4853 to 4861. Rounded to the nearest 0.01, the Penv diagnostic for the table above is 0.75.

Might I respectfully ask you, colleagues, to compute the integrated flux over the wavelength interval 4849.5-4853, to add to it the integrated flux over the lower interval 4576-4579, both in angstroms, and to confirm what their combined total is 46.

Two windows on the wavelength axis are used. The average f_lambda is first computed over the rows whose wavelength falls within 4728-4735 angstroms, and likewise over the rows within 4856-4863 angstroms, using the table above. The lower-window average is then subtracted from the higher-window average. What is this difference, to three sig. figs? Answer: -1.20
